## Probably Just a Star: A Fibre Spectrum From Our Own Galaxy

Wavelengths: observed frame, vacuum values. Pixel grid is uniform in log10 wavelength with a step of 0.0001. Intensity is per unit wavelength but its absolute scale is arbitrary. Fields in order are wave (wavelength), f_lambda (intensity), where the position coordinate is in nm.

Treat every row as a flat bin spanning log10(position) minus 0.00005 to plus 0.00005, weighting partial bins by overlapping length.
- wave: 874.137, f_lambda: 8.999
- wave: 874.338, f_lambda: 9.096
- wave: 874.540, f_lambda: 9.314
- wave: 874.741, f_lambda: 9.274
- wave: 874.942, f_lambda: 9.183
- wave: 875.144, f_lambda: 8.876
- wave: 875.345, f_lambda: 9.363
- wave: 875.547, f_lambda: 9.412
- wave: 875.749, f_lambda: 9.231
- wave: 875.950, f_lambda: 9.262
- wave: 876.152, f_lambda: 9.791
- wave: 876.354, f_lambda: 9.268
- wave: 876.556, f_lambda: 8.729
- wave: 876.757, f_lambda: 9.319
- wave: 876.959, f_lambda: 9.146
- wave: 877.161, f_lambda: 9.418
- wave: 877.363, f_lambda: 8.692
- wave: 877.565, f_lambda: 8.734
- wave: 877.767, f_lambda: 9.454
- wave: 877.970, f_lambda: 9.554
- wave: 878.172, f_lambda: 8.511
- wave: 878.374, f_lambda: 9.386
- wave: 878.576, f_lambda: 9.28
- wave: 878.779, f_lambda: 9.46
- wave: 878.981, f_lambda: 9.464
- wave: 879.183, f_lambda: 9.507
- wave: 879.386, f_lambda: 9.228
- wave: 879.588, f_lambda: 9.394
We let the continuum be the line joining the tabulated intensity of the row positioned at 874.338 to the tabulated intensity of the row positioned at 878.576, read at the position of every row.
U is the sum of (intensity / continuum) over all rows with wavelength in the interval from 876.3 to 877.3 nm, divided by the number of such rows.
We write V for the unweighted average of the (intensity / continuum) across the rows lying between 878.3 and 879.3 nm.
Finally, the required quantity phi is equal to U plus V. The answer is 2.01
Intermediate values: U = 1.00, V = 1.01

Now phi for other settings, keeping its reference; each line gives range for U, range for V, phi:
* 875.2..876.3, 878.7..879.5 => 2.04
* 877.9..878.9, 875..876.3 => 2.01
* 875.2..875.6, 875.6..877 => 2.03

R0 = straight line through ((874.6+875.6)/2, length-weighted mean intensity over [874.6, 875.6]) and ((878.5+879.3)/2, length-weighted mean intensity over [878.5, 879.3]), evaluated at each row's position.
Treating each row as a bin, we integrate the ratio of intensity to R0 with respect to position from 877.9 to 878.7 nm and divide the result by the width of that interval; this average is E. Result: 0.977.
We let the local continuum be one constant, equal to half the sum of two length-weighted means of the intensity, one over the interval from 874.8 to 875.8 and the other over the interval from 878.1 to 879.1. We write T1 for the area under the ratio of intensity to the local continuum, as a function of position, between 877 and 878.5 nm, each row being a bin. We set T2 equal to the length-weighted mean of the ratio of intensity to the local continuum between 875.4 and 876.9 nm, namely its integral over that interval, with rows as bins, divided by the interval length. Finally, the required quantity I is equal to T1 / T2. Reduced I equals 1.47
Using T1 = 1.48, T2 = 1.01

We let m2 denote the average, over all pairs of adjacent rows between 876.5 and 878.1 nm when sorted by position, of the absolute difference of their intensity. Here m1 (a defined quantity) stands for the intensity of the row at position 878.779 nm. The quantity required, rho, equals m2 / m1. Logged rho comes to 0.0396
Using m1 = 9.46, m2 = 0.375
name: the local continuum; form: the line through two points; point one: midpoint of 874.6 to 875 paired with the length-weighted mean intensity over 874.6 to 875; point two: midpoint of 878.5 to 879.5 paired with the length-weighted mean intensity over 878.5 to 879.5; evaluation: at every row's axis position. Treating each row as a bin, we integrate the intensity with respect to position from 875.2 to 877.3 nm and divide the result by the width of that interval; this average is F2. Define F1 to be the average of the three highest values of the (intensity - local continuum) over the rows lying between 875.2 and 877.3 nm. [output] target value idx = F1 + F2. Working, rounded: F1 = 0.23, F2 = 9.28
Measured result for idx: 9.51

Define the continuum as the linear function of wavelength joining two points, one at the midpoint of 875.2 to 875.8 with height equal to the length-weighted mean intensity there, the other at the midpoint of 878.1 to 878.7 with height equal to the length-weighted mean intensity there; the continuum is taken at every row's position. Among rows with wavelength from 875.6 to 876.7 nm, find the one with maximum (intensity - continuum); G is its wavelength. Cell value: 876.152 nm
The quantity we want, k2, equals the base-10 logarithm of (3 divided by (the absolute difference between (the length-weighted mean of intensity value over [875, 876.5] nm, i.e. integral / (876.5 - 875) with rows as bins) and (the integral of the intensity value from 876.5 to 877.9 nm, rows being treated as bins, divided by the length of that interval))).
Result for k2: 1.18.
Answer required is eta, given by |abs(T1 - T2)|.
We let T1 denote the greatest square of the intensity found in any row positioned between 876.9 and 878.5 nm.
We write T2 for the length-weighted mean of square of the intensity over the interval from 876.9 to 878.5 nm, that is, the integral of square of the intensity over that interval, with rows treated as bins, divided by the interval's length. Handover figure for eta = 8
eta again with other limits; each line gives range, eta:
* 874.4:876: 3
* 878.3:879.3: 2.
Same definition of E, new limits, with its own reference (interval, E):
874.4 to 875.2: 0.996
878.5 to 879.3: 1.000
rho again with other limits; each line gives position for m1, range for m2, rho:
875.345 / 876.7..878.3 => 0.0469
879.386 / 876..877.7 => 0.0444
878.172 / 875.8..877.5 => 0.0563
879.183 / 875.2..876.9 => 0.0367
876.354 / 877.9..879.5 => 0.0390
